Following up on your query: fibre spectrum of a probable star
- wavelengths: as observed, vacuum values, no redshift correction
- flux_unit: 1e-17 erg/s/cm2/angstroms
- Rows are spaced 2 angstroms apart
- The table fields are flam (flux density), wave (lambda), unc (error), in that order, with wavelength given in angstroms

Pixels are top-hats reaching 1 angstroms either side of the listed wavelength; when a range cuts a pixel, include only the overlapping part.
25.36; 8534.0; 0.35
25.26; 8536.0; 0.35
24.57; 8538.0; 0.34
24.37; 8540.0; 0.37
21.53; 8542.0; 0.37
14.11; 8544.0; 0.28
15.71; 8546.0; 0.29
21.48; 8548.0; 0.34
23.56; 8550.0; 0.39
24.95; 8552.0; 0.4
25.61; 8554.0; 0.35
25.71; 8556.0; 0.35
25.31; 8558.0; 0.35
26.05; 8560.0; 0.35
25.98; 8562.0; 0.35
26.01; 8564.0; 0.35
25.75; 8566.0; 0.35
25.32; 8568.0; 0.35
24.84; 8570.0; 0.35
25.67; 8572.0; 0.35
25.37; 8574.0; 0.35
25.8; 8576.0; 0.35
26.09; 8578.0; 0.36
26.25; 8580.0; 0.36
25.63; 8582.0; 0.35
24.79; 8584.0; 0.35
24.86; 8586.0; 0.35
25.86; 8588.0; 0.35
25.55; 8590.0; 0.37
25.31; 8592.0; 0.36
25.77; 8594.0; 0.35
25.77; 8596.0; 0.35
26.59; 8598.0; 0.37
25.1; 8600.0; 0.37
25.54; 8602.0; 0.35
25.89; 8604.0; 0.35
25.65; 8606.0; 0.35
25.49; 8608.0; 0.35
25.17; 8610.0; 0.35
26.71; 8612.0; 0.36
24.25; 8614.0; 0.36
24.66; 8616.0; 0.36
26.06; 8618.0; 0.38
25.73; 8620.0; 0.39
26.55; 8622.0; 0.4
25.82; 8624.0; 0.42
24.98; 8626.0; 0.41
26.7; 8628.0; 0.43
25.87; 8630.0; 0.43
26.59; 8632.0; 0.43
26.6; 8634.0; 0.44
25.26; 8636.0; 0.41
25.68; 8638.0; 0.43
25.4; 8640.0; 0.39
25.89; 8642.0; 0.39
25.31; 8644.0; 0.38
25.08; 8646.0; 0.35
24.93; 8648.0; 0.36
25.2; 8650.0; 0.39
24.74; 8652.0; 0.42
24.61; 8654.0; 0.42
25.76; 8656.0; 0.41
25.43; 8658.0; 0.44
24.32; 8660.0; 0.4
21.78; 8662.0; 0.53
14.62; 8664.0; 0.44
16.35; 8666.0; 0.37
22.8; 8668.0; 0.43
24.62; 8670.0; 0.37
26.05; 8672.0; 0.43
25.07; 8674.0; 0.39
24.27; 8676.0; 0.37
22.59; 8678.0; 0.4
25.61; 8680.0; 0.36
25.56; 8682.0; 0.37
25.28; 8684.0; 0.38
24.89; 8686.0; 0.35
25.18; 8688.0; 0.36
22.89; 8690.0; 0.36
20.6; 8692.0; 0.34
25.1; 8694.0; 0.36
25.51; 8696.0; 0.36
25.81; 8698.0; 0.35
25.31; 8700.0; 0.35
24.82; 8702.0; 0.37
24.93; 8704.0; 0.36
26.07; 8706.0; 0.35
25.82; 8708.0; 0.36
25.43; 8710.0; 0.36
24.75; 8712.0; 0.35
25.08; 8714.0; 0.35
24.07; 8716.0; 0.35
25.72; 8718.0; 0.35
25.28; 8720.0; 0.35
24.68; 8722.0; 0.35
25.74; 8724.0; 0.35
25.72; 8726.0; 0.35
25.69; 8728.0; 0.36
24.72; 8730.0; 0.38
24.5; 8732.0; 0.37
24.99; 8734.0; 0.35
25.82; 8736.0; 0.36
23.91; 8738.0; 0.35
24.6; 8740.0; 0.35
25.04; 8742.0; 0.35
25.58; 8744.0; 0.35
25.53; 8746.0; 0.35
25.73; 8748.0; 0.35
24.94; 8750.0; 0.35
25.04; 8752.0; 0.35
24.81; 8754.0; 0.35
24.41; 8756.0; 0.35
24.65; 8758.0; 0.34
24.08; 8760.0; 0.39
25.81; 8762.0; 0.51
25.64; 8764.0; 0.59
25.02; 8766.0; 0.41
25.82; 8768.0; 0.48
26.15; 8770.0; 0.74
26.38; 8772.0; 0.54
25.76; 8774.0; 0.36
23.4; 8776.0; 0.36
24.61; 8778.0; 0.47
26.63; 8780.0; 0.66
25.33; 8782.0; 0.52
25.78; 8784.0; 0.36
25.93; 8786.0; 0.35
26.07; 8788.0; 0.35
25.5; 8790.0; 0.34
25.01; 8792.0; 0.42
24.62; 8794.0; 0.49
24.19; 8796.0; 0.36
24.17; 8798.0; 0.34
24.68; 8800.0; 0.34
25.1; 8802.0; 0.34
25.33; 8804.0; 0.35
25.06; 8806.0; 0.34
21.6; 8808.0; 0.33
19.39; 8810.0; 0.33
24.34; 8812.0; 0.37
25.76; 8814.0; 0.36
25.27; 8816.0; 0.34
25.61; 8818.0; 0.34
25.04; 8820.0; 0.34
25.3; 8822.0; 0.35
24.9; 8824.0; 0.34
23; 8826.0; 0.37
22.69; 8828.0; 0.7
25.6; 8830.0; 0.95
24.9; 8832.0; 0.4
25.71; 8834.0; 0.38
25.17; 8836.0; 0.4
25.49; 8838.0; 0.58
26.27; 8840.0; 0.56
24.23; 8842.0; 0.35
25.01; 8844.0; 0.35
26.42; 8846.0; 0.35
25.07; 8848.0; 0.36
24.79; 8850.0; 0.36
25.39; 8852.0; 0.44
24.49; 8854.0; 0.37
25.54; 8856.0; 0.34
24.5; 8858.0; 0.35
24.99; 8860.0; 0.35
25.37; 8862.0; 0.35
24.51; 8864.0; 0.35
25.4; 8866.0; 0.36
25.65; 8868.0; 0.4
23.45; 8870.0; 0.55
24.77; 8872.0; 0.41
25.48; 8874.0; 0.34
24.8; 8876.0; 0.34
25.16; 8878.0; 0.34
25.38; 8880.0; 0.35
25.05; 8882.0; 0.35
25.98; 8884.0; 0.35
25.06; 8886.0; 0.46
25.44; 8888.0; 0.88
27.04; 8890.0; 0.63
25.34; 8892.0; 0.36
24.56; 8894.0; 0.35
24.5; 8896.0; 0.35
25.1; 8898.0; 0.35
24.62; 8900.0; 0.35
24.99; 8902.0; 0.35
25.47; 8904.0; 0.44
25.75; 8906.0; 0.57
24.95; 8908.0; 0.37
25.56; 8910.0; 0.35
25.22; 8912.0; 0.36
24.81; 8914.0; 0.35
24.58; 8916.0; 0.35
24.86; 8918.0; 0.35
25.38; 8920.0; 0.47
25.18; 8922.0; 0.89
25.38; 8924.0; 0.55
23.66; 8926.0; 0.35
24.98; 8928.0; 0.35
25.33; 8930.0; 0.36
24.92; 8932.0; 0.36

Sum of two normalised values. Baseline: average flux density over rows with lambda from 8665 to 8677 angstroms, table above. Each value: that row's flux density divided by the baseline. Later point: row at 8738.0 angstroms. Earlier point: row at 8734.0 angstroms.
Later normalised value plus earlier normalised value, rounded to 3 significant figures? 2.11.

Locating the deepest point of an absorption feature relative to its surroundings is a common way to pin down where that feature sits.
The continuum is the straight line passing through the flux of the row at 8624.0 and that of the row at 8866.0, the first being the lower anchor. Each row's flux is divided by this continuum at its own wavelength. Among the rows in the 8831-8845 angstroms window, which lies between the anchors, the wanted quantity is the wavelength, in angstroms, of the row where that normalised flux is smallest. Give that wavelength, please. 8842.0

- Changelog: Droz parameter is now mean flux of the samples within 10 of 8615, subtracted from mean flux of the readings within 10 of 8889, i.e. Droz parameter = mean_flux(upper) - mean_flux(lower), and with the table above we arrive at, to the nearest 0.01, -0.26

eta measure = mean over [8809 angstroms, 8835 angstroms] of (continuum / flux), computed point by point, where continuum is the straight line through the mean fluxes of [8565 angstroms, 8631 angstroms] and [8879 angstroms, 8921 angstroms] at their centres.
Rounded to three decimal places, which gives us 1.043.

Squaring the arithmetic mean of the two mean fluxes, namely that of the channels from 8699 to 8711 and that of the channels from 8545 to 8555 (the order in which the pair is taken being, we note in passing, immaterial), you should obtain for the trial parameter 568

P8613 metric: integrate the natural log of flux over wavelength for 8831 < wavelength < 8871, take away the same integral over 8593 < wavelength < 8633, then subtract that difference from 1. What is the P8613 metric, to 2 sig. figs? 2.0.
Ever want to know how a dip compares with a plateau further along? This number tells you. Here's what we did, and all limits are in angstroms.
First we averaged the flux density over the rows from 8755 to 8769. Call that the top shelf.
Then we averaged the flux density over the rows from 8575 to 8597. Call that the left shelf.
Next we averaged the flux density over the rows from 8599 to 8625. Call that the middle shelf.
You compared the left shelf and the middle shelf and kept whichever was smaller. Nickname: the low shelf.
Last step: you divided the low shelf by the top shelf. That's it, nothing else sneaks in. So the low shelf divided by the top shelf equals 1.02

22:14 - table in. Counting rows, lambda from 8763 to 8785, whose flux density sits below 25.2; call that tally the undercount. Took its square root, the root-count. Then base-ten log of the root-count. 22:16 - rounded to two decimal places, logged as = 0.24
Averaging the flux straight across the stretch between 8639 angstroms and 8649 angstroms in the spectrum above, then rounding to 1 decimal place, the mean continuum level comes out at 25.3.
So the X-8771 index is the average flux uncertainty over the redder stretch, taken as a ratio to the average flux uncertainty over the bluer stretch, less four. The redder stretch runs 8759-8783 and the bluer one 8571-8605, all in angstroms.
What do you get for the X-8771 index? -2.59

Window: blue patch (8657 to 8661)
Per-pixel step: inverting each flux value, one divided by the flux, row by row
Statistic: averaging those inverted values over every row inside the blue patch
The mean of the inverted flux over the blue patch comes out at 0.0402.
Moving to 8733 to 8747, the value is 0.0399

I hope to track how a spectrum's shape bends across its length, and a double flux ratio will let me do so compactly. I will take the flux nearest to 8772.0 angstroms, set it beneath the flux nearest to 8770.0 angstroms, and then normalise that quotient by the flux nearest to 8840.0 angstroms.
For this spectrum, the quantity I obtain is 0.0377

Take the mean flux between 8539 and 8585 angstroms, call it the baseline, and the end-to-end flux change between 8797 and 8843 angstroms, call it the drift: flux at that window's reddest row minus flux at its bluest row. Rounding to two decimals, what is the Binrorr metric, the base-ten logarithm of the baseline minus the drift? 1.38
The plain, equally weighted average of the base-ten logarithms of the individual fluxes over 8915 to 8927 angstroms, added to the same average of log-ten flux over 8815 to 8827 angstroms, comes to 2.79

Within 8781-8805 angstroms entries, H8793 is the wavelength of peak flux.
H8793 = 8788.0 angstroms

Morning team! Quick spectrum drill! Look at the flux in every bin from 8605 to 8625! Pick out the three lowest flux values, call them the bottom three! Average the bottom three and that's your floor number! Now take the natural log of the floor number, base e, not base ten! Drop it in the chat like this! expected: 3.21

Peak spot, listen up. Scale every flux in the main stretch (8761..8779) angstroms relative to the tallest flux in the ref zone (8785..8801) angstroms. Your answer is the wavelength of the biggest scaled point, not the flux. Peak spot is 8772.0 angstroms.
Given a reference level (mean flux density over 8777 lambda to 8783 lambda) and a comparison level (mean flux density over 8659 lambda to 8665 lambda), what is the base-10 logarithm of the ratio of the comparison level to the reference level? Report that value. -0.10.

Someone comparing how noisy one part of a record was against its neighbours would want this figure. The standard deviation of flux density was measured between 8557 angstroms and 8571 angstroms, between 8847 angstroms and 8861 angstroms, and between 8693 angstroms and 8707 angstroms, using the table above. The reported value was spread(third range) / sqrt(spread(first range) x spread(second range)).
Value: 1.06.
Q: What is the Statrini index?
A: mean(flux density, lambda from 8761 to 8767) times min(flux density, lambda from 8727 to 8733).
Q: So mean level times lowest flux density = 625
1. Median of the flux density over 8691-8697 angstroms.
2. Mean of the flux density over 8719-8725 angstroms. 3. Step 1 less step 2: -0.13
